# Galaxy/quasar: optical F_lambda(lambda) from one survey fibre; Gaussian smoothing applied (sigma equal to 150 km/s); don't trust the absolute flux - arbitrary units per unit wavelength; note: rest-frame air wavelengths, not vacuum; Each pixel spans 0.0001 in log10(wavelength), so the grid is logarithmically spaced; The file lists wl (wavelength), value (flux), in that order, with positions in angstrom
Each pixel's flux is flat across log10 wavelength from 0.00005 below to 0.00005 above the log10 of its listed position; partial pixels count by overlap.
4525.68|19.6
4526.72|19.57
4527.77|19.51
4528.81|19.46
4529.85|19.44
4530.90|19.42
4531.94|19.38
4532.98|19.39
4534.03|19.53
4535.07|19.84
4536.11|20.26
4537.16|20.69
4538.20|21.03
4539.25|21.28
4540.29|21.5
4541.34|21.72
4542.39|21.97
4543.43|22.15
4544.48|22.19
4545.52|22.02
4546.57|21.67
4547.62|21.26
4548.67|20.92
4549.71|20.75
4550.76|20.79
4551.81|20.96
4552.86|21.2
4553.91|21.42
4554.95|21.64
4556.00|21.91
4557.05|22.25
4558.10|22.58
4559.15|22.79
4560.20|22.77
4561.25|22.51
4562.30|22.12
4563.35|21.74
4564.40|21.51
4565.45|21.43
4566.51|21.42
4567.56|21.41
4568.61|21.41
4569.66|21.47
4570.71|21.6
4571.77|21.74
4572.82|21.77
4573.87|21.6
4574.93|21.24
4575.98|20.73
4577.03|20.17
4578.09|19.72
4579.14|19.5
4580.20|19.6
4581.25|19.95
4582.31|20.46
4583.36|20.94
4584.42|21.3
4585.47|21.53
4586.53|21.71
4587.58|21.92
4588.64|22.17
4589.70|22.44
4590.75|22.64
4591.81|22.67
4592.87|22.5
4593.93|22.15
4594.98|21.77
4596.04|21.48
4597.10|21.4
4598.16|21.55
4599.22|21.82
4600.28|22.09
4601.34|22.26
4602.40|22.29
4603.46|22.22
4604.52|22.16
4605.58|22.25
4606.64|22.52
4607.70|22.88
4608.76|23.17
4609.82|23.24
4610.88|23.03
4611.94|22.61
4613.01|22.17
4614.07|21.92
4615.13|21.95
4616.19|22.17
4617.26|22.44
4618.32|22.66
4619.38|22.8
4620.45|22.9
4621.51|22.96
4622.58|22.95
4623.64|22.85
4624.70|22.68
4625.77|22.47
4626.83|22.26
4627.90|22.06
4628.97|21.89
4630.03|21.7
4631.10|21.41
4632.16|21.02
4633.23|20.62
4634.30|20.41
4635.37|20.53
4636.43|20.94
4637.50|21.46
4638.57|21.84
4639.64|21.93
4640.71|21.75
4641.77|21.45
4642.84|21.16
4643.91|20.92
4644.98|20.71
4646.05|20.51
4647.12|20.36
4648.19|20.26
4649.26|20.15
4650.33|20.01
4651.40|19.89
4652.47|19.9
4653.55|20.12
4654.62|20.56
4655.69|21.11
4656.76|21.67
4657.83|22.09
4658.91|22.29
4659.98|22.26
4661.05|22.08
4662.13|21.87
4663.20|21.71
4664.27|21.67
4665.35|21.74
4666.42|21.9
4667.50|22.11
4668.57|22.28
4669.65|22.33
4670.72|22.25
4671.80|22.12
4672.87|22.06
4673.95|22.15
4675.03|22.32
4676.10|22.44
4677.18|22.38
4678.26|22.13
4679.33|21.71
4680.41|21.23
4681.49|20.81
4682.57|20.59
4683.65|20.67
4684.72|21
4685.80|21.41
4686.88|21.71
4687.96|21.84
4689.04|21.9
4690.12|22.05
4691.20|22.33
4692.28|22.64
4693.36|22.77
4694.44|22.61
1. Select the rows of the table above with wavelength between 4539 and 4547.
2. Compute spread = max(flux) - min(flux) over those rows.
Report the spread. 0.91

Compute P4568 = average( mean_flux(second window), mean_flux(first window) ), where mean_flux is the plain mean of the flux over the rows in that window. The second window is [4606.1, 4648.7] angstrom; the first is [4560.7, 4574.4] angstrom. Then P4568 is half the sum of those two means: 21.8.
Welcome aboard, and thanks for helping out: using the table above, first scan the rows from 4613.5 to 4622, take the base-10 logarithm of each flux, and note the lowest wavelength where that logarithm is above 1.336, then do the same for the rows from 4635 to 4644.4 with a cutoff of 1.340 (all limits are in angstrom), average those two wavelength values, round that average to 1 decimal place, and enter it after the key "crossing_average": 4626.9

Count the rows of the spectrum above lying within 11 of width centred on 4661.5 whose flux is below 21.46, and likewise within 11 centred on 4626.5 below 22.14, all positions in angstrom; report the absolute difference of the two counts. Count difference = 4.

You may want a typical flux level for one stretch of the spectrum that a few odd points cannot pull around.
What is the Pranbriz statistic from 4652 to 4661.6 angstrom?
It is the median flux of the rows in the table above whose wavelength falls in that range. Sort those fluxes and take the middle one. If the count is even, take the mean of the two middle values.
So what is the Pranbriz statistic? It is 21.7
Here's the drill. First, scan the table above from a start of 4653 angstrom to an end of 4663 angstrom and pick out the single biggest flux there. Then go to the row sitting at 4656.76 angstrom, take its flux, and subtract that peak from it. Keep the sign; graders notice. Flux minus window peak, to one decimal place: -0.6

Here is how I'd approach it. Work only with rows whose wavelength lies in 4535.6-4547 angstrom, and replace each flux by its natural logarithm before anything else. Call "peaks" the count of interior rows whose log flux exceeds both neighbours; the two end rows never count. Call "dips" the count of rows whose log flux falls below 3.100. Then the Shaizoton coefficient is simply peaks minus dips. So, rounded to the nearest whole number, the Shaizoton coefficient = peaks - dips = -10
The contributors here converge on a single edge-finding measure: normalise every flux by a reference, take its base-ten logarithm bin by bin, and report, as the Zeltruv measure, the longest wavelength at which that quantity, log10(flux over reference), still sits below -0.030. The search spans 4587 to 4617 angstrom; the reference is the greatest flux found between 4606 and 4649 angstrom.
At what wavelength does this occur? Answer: 4598.16 angstrom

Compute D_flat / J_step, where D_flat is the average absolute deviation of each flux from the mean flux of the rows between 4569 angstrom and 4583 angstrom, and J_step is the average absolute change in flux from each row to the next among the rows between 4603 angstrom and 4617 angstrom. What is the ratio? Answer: 3.4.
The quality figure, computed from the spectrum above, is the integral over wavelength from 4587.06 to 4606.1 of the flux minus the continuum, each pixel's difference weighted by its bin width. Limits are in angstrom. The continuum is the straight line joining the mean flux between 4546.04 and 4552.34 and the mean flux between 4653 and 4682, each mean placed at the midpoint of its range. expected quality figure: 14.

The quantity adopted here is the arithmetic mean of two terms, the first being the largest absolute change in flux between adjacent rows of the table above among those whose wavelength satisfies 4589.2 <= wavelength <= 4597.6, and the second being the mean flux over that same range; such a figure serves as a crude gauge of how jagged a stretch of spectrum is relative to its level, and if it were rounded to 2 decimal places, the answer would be 11.26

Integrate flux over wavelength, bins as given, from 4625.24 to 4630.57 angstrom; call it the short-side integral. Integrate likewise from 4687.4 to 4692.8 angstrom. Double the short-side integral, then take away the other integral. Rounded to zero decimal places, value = 116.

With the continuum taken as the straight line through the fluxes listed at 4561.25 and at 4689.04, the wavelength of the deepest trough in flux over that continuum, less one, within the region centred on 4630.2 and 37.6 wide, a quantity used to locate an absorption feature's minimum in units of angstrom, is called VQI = 4648.19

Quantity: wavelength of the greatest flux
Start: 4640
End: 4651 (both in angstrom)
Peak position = 4640.71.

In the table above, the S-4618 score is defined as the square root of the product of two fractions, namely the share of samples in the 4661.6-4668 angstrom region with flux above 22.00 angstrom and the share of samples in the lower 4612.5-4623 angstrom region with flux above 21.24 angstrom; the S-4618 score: 0.4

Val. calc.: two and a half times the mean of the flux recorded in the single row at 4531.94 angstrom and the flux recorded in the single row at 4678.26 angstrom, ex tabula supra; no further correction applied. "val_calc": 52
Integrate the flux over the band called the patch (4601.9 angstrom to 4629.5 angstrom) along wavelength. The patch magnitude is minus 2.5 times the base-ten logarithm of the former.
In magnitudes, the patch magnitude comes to -6.98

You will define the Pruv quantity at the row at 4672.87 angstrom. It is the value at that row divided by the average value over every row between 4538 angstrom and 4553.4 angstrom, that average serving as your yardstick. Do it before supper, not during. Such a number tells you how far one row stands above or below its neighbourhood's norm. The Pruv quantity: 1.030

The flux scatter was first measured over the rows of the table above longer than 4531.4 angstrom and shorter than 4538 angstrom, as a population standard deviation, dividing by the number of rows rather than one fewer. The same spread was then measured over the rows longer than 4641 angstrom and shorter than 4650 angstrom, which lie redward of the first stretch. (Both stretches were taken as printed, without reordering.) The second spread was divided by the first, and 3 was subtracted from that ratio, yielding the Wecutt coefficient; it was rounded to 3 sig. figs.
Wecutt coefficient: -2.12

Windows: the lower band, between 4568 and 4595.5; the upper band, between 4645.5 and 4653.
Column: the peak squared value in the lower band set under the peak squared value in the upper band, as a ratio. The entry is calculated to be 0.819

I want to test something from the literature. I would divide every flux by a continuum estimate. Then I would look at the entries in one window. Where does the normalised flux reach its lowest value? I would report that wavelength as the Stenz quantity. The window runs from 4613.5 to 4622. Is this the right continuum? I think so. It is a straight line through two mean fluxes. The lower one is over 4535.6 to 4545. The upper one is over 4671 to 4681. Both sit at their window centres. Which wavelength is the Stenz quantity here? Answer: 4614.07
